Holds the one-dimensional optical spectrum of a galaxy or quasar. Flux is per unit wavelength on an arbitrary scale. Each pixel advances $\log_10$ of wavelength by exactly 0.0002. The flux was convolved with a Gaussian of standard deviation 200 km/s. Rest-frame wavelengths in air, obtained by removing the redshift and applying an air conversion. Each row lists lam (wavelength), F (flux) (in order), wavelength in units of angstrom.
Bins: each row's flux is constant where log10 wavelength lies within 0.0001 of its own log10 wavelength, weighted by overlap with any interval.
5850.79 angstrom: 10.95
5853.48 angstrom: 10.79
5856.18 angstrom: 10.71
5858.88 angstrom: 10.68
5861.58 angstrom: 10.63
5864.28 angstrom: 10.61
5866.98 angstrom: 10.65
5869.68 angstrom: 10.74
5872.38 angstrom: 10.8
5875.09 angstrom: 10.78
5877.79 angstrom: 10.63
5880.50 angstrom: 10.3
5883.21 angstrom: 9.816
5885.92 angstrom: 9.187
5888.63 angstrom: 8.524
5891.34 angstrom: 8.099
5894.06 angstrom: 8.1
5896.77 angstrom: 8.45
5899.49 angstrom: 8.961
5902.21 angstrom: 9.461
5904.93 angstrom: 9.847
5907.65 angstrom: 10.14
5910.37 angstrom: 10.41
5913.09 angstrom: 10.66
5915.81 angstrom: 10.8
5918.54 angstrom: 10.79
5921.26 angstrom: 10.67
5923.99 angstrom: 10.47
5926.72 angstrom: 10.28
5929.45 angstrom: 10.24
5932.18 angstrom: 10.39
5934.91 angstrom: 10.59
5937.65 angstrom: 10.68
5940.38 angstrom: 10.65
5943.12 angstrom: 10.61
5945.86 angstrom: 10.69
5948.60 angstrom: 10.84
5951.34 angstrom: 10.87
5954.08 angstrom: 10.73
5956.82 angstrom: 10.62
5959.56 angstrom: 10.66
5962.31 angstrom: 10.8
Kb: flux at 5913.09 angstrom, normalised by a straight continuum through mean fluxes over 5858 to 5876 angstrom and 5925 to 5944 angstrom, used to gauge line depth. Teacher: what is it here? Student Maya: 1.010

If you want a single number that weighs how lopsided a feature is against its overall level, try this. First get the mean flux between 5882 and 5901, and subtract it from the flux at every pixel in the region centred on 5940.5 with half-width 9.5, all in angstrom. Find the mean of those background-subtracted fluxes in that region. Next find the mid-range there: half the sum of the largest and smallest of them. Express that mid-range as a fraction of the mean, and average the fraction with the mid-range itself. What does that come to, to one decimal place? 1.4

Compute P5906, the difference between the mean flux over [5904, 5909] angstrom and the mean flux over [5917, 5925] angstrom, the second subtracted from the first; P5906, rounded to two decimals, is -0.65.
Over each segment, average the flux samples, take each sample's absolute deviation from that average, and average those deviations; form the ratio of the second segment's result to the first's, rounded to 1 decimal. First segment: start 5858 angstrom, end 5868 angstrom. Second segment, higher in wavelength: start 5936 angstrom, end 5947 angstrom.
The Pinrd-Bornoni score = 1.2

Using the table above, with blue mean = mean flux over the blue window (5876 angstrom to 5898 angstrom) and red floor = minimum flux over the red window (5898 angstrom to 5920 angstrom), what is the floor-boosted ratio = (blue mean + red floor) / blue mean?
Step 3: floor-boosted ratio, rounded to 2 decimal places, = 1.98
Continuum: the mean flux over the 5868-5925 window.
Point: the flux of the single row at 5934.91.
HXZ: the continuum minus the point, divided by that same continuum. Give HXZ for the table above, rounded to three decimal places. -0.071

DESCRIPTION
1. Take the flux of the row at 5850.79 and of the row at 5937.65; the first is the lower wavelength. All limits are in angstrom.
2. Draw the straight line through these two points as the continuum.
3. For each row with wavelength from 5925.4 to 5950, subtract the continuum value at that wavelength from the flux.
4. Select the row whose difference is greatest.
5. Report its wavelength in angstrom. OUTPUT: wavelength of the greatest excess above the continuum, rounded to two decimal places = 5948.60 angstrom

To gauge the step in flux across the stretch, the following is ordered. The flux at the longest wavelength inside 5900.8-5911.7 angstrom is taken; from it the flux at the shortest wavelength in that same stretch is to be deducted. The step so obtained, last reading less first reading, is 0.95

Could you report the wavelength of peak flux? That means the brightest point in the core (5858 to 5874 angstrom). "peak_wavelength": 5872.38 angstrom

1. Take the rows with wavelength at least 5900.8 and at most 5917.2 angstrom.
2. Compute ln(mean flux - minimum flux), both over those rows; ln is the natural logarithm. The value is -0.3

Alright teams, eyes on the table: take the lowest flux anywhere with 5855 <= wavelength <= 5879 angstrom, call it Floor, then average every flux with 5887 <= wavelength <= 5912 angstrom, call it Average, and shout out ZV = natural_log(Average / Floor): -0.15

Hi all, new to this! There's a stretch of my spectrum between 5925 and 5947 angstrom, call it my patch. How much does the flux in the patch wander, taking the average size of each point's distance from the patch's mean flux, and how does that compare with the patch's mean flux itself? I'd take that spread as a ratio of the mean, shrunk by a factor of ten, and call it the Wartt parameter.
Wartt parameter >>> 0.0015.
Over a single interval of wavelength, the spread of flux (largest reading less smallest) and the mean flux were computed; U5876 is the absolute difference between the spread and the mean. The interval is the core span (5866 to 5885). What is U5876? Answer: 9.5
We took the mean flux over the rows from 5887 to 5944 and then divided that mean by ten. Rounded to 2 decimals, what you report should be 0.99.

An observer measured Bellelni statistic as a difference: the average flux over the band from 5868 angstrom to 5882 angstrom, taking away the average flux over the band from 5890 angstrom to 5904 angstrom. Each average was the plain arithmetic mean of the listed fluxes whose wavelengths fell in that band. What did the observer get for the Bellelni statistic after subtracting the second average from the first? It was 2.0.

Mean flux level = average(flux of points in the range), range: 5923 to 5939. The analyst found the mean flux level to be 10.44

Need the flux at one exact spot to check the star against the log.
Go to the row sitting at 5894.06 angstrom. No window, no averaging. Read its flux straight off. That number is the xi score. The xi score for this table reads 8.1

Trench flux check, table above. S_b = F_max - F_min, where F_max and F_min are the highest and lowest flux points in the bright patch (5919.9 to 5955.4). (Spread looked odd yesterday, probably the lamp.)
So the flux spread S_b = 0.6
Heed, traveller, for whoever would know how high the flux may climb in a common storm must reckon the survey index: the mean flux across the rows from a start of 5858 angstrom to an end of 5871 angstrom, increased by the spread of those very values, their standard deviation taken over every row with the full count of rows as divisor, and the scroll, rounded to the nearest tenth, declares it 10.7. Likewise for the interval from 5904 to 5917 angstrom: 10.7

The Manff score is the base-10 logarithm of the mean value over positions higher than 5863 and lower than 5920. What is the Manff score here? 0.995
